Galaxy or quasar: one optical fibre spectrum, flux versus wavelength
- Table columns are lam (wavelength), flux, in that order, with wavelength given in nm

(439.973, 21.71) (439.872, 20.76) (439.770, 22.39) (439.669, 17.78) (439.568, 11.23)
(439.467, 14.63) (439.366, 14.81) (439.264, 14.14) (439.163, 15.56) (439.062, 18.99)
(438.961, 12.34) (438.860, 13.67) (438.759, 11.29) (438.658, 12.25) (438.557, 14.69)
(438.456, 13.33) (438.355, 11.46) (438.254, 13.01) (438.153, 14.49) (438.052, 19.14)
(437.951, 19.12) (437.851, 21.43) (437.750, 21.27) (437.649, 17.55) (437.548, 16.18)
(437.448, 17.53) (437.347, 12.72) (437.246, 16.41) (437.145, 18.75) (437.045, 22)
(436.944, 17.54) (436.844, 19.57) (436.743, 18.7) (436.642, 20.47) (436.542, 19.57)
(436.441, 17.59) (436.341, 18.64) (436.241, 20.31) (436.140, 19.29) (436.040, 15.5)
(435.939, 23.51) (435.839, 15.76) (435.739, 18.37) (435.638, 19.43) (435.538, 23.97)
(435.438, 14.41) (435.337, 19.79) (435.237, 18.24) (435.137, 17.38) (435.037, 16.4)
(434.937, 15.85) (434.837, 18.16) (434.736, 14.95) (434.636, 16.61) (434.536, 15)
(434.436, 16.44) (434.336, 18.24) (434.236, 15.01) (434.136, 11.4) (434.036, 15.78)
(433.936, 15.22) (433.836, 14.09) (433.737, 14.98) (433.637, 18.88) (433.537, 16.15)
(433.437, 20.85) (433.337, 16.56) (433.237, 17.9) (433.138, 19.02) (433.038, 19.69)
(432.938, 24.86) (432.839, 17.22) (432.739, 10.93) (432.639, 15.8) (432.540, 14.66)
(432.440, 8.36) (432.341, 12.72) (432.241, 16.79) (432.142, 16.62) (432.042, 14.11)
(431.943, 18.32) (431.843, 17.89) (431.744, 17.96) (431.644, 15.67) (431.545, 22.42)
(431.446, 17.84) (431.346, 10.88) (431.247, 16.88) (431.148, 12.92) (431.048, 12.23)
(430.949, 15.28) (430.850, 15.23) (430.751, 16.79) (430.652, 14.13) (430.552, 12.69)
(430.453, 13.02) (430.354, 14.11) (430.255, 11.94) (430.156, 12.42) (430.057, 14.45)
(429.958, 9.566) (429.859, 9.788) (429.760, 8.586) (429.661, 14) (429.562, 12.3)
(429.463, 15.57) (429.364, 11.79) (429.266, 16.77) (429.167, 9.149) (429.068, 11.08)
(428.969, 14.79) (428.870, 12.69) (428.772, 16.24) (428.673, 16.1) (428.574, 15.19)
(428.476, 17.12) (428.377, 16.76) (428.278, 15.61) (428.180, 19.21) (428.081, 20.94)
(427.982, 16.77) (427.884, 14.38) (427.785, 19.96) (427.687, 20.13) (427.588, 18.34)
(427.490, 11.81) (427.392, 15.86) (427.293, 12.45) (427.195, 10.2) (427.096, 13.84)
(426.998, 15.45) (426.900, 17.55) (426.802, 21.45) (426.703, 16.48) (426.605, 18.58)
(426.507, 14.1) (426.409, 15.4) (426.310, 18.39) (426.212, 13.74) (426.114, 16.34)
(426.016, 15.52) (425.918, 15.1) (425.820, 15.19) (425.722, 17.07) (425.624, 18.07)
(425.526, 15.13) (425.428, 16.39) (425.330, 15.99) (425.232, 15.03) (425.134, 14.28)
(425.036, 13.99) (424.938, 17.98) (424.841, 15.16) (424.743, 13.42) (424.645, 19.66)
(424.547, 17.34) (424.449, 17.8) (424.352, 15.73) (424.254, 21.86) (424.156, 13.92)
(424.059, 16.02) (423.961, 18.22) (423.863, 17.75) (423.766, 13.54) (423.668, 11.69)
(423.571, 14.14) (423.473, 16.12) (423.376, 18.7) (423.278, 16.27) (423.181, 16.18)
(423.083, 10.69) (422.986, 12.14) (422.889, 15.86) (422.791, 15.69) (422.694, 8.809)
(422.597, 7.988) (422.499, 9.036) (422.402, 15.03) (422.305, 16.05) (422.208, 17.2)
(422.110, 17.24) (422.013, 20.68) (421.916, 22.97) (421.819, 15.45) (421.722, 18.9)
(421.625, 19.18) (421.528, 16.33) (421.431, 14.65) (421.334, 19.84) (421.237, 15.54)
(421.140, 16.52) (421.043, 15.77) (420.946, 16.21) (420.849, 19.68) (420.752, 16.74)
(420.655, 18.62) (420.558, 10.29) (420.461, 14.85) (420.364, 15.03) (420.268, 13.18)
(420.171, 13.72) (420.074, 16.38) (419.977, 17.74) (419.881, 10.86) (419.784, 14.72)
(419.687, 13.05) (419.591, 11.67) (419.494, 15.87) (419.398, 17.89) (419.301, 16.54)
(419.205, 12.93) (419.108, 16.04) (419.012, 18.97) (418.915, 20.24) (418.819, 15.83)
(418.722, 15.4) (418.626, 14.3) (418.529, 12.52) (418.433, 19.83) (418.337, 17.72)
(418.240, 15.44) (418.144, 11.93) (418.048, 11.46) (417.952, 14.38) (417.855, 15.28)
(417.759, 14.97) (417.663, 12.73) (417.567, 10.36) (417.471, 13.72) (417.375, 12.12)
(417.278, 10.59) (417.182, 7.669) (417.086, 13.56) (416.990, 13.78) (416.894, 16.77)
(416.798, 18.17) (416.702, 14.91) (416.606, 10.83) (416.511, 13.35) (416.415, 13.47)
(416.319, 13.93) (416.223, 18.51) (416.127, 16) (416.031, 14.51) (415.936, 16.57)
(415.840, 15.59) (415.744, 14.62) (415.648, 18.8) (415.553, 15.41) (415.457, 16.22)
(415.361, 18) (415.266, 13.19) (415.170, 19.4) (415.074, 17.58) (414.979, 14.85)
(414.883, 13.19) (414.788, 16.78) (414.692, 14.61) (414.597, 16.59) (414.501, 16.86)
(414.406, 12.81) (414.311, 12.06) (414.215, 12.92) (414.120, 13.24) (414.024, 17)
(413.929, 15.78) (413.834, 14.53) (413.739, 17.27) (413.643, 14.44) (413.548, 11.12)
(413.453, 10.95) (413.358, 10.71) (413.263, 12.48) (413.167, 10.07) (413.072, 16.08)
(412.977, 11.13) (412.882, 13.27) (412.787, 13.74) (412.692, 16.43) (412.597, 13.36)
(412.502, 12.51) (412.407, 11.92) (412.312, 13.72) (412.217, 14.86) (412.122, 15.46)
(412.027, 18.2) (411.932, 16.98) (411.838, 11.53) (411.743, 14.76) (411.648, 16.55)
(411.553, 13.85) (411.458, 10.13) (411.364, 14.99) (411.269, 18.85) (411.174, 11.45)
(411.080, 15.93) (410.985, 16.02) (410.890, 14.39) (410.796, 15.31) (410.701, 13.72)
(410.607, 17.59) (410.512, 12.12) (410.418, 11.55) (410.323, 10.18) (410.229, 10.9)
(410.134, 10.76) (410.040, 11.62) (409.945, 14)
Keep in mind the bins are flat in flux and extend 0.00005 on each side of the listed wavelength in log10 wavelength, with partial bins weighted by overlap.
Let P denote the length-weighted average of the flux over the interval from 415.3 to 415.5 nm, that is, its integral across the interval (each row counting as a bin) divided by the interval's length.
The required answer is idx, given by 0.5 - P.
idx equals -16.4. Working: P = 16.9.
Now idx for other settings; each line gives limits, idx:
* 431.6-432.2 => -16.3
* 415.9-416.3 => -15.7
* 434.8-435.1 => -16.3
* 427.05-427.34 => -11.6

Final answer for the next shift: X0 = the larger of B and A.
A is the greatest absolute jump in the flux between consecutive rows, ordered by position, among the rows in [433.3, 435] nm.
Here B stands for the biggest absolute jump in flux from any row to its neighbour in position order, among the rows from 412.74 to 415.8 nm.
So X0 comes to 6.2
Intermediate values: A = 4.7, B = 6.2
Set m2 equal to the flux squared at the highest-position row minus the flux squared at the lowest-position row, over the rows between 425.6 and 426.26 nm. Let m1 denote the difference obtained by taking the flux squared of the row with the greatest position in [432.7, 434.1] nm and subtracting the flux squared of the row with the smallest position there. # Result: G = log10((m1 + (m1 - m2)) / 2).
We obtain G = 2.3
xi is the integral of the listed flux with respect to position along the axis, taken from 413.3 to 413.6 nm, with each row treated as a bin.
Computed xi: 3.3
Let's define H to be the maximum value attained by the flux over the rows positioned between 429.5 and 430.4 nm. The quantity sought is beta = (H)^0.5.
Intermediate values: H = 14.45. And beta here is 3.80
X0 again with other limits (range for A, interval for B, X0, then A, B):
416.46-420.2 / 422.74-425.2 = 7.9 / 7.3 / 7.9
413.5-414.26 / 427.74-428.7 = 5.6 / 3.8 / 5.6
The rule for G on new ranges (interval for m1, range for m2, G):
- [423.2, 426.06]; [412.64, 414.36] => 1.6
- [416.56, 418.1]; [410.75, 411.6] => 1.5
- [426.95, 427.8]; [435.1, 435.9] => 2.3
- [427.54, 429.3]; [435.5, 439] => 2.2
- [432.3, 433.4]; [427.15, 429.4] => 2.0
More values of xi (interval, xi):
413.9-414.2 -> 4.5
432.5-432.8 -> 4.2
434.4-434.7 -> 4.8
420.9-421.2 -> 4.8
